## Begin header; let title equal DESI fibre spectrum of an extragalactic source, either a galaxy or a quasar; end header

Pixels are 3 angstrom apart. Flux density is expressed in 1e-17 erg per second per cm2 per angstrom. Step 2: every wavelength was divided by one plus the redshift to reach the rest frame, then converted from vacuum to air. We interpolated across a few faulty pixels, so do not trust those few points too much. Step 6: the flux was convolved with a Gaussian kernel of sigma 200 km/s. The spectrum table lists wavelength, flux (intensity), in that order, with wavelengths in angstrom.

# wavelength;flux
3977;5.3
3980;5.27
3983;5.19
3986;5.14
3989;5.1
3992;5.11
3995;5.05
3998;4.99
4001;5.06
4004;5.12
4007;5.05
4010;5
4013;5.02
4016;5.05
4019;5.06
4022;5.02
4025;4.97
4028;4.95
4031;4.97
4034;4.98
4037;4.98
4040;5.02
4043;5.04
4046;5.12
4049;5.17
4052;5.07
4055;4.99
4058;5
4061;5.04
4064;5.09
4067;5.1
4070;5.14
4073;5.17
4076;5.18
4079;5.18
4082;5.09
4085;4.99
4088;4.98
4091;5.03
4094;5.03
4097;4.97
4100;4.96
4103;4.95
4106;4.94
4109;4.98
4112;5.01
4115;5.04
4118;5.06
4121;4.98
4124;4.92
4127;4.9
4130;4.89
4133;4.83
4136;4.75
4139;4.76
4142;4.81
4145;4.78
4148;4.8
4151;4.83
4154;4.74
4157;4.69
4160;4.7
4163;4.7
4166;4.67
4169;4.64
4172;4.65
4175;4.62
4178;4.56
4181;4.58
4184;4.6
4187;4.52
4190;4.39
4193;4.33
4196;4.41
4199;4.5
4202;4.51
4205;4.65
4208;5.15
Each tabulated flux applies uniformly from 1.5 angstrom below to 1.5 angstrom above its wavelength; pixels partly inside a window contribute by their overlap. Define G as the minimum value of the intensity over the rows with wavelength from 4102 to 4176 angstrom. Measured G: 4.62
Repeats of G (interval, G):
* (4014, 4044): 4.95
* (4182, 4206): 4.33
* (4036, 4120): 4.94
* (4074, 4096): 4.98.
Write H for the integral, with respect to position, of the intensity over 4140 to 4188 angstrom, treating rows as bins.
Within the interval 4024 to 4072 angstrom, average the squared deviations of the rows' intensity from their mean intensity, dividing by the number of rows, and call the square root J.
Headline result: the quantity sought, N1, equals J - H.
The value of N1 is -225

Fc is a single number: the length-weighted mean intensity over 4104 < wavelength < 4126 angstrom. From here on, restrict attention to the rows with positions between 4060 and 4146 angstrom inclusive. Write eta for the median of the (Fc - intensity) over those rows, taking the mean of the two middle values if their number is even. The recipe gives 0.01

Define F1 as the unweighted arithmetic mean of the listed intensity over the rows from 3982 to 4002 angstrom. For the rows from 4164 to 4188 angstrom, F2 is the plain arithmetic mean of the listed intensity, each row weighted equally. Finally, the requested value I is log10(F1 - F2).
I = -0.31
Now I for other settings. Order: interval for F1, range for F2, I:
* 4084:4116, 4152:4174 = -0.52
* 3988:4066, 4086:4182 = -0.69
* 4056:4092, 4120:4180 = -0.49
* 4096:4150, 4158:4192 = -0.52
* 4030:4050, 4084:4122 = -1.34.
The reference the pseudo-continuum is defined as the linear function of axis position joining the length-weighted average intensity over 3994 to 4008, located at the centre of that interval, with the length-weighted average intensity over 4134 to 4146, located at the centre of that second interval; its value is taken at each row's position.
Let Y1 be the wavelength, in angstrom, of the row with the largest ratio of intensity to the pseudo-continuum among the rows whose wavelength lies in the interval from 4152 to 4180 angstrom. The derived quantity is 4154 angstrom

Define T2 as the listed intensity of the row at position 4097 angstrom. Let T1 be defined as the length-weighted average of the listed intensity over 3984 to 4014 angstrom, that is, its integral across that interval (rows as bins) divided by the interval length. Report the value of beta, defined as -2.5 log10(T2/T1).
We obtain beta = 0.02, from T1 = 5.07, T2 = 4.97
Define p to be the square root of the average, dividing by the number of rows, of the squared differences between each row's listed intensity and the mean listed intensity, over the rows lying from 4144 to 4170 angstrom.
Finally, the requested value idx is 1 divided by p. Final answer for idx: 17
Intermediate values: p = 0.060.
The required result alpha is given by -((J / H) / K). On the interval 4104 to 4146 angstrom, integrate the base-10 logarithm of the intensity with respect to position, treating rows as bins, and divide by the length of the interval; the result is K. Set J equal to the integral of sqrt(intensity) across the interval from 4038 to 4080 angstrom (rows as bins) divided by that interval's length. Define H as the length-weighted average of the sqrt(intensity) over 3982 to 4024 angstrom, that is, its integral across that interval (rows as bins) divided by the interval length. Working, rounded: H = 2.25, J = 2.26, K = 0.691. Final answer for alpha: -1.45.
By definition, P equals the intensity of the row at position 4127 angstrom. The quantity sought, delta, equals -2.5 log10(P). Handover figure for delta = -1.73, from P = 4.9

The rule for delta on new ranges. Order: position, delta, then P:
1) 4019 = -1.76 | 5.06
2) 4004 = -1.77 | 5.12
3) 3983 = -1.79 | 5.19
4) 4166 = -1.67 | 4.67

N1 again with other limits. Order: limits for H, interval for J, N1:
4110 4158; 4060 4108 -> -233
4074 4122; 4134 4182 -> -241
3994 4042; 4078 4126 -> -241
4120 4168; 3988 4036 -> -230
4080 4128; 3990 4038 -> -240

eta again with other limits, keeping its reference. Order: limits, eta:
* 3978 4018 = -0.07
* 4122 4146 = 0.17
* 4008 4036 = -0.01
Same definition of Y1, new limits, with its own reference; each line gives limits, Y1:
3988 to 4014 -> 4004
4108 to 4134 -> 4118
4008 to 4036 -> 4019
